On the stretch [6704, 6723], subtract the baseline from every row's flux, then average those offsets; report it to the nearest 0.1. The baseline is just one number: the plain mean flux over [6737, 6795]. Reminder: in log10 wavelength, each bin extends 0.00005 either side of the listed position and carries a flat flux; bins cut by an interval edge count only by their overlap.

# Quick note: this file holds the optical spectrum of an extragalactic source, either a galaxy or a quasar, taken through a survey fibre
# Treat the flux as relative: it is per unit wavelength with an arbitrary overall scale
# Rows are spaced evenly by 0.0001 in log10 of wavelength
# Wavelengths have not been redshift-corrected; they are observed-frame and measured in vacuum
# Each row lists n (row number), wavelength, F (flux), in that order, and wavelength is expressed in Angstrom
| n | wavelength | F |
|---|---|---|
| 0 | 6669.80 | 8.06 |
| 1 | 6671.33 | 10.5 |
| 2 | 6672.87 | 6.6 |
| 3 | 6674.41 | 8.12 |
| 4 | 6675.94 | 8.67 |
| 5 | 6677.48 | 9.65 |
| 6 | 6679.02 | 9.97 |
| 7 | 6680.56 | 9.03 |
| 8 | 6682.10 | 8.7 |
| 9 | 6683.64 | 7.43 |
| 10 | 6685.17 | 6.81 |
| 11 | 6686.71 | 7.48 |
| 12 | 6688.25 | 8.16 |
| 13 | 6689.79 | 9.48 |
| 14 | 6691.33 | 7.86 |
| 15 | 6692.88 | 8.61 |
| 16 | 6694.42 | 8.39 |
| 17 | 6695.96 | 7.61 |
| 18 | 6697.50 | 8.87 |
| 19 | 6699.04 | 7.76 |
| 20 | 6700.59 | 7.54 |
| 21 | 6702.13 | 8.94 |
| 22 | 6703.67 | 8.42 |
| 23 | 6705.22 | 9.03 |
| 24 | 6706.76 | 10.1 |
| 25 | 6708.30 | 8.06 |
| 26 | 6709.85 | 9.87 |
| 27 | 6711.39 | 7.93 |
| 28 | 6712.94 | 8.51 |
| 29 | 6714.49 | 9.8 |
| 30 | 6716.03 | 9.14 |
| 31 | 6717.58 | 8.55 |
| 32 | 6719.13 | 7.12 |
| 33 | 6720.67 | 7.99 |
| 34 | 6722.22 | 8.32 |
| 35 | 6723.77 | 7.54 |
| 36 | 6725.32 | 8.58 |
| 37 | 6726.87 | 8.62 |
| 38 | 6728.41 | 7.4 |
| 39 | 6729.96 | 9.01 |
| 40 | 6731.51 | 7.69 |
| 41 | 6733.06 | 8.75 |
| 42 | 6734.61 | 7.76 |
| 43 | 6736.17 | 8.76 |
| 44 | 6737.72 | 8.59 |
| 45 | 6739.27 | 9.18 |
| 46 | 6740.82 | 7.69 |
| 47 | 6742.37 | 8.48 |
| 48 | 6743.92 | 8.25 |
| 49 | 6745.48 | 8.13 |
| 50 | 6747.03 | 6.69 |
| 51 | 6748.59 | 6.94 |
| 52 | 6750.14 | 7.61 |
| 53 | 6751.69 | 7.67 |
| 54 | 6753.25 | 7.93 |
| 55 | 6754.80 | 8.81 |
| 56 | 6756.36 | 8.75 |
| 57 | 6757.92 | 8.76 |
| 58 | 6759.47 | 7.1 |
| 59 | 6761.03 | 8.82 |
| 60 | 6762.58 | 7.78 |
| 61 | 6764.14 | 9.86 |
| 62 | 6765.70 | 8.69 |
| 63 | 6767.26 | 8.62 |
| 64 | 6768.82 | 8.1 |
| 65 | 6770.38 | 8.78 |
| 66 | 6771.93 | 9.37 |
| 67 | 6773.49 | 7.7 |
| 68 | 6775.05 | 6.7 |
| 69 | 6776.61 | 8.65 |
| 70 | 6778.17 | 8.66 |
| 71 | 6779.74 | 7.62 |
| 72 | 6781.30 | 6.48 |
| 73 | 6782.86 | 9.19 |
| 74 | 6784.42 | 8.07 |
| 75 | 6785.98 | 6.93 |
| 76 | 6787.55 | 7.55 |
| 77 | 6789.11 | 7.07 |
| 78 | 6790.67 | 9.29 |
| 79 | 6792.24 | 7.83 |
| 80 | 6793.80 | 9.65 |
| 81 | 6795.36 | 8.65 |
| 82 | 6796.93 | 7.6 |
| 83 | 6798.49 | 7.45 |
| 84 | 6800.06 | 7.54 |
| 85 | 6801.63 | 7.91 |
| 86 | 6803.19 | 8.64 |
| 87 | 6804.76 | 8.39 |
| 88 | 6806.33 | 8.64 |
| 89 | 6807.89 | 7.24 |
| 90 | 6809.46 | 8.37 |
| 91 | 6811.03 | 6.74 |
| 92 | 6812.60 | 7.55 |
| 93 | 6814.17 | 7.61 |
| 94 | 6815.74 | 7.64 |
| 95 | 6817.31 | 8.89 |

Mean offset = 0.5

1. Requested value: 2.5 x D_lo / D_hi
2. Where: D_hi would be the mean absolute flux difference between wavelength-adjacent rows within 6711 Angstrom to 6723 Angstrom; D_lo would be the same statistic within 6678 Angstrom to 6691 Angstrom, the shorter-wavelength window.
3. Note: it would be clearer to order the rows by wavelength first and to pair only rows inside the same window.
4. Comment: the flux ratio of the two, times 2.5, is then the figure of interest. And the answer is 2.5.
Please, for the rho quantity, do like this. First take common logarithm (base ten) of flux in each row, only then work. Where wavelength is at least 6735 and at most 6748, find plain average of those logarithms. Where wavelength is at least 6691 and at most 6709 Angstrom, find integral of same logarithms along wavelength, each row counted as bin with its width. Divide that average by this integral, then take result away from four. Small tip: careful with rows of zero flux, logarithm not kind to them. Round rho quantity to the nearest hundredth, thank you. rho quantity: 3.95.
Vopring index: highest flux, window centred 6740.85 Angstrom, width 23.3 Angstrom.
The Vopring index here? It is 9.18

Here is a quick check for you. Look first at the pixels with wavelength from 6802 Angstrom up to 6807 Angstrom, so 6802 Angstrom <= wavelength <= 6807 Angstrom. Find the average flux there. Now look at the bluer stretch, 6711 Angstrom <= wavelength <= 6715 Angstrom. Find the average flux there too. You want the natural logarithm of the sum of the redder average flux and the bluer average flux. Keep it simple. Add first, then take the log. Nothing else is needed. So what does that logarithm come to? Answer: 2.85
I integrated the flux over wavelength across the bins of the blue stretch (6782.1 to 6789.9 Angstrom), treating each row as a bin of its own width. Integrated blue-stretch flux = 61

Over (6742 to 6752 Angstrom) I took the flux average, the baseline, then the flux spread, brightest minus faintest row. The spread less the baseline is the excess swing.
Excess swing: -5.9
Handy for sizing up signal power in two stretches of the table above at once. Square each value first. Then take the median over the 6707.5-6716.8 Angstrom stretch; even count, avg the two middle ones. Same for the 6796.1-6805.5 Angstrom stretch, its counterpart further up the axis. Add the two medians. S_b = 138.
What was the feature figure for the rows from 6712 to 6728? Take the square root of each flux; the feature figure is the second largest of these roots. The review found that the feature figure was 3.02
